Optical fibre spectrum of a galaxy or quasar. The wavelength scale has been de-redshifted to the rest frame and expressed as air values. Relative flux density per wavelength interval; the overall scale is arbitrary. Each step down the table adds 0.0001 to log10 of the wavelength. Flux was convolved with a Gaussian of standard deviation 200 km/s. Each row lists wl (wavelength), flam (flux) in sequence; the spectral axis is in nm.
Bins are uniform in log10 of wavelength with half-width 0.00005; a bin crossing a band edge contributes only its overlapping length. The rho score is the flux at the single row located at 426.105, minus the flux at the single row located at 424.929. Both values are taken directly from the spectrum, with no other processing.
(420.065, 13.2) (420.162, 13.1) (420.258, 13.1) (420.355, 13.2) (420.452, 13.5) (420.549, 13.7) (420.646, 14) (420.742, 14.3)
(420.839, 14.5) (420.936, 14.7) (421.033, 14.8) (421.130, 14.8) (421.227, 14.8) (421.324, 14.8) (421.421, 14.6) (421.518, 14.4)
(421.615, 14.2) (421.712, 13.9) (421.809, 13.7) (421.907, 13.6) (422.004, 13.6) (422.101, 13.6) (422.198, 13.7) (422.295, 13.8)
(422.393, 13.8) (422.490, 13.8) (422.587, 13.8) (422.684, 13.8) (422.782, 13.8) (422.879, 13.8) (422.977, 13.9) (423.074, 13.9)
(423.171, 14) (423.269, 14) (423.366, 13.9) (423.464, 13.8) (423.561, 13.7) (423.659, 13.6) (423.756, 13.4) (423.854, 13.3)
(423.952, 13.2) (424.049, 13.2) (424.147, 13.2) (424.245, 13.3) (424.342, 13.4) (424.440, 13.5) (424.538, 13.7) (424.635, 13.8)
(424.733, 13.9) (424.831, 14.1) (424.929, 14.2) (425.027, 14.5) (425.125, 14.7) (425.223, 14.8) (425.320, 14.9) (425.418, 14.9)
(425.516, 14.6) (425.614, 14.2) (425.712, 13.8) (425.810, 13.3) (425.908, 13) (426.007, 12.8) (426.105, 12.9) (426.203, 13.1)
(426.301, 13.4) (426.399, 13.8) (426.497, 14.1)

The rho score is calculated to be -1.3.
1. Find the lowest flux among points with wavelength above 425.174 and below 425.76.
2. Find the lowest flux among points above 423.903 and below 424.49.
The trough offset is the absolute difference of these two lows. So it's 0.60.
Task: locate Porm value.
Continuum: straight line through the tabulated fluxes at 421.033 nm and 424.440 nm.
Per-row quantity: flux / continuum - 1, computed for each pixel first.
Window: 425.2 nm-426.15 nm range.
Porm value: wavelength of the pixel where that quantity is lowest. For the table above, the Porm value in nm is 426.007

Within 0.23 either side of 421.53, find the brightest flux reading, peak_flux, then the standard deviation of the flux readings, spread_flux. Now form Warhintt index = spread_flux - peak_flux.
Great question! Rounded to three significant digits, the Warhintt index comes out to -14.5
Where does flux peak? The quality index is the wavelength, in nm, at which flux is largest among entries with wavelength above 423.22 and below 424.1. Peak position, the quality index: 423.269 nm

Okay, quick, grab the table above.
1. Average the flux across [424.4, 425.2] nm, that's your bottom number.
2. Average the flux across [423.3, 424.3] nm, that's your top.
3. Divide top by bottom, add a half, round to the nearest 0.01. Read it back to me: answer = 1.46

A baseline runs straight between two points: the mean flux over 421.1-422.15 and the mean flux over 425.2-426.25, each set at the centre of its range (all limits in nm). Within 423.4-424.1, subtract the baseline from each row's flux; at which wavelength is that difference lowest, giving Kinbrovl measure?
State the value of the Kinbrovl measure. 423.952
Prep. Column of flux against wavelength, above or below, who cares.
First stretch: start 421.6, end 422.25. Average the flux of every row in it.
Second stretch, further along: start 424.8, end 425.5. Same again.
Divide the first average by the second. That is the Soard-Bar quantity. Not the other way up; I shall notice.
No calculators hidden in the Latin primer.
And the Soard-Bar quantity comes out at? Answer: 0.94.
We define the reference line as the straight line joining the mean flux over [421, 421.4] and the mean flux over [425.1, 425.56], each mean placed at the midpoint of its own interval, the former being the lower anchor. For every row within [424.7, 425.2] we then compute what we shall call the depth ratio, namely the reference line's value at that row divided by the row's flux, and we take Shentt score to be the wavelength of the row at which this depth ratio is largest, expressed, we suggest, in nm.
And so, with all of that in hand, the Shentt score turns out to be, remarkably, 424.733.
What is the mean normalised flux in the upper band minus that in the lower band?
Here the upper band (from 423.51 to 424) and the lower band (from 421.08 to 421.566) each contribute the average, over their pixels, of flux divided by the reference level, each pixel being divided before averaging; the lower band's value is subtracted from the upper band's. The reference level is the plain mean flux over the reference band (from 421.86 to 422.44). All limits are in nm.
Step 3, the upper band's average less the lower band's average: -0.091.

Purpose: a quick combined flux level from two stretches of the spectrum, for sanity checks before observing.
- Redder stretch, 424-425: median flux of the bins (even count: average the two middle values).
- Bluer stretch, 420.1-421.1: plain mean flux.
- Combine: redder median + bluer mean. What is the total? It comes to 27.5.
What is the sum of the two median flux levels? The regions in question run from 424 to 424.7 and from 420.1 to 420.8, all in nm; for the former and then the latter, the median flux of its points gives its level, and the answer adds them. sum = 26.9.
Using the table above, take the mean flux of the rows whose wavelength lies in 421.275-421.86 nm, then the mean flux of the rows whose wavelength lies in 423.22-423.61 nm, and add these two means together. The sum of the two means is 28.1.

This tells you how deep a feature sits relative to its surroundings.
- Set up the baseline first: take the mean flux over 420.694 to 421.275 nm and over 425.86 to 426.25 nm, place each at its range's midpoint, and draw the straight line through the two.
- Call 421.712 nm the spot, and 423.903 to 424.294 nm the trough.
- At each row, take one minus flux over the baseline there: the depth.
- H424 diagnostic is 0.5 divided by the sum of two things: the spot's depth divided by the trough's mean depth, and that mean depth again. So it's 0.4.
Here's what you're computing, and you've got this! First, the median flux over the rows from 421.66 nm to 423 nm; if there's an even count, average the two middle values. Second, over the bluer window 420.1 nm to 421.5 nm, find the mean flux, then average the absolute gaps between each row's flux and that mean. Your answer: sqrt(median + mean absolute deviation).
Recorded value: 3.80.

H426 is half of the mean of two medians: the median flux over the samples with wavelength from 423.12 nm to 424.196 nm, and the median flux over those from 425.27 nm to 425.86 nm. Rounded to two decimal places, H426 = 7.00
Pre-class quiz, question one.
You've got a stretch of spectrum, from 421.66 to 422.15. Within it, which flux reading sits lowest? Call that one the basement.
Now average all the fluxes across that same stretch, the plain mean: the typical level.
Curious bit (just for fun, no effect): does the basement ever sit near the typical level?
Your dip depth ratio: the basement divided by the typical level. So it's 0.994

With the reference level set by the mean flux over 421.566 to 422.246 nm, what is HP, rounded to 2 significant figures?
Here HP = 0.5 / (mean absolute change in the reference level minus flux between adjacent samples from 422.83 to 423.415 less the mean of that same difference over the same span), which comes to 2.3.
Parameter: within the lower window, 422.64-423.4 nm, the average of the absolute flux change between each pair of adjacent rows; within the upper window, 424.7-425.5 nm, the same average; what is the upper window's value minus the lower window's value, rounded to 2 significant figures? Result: 0.10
